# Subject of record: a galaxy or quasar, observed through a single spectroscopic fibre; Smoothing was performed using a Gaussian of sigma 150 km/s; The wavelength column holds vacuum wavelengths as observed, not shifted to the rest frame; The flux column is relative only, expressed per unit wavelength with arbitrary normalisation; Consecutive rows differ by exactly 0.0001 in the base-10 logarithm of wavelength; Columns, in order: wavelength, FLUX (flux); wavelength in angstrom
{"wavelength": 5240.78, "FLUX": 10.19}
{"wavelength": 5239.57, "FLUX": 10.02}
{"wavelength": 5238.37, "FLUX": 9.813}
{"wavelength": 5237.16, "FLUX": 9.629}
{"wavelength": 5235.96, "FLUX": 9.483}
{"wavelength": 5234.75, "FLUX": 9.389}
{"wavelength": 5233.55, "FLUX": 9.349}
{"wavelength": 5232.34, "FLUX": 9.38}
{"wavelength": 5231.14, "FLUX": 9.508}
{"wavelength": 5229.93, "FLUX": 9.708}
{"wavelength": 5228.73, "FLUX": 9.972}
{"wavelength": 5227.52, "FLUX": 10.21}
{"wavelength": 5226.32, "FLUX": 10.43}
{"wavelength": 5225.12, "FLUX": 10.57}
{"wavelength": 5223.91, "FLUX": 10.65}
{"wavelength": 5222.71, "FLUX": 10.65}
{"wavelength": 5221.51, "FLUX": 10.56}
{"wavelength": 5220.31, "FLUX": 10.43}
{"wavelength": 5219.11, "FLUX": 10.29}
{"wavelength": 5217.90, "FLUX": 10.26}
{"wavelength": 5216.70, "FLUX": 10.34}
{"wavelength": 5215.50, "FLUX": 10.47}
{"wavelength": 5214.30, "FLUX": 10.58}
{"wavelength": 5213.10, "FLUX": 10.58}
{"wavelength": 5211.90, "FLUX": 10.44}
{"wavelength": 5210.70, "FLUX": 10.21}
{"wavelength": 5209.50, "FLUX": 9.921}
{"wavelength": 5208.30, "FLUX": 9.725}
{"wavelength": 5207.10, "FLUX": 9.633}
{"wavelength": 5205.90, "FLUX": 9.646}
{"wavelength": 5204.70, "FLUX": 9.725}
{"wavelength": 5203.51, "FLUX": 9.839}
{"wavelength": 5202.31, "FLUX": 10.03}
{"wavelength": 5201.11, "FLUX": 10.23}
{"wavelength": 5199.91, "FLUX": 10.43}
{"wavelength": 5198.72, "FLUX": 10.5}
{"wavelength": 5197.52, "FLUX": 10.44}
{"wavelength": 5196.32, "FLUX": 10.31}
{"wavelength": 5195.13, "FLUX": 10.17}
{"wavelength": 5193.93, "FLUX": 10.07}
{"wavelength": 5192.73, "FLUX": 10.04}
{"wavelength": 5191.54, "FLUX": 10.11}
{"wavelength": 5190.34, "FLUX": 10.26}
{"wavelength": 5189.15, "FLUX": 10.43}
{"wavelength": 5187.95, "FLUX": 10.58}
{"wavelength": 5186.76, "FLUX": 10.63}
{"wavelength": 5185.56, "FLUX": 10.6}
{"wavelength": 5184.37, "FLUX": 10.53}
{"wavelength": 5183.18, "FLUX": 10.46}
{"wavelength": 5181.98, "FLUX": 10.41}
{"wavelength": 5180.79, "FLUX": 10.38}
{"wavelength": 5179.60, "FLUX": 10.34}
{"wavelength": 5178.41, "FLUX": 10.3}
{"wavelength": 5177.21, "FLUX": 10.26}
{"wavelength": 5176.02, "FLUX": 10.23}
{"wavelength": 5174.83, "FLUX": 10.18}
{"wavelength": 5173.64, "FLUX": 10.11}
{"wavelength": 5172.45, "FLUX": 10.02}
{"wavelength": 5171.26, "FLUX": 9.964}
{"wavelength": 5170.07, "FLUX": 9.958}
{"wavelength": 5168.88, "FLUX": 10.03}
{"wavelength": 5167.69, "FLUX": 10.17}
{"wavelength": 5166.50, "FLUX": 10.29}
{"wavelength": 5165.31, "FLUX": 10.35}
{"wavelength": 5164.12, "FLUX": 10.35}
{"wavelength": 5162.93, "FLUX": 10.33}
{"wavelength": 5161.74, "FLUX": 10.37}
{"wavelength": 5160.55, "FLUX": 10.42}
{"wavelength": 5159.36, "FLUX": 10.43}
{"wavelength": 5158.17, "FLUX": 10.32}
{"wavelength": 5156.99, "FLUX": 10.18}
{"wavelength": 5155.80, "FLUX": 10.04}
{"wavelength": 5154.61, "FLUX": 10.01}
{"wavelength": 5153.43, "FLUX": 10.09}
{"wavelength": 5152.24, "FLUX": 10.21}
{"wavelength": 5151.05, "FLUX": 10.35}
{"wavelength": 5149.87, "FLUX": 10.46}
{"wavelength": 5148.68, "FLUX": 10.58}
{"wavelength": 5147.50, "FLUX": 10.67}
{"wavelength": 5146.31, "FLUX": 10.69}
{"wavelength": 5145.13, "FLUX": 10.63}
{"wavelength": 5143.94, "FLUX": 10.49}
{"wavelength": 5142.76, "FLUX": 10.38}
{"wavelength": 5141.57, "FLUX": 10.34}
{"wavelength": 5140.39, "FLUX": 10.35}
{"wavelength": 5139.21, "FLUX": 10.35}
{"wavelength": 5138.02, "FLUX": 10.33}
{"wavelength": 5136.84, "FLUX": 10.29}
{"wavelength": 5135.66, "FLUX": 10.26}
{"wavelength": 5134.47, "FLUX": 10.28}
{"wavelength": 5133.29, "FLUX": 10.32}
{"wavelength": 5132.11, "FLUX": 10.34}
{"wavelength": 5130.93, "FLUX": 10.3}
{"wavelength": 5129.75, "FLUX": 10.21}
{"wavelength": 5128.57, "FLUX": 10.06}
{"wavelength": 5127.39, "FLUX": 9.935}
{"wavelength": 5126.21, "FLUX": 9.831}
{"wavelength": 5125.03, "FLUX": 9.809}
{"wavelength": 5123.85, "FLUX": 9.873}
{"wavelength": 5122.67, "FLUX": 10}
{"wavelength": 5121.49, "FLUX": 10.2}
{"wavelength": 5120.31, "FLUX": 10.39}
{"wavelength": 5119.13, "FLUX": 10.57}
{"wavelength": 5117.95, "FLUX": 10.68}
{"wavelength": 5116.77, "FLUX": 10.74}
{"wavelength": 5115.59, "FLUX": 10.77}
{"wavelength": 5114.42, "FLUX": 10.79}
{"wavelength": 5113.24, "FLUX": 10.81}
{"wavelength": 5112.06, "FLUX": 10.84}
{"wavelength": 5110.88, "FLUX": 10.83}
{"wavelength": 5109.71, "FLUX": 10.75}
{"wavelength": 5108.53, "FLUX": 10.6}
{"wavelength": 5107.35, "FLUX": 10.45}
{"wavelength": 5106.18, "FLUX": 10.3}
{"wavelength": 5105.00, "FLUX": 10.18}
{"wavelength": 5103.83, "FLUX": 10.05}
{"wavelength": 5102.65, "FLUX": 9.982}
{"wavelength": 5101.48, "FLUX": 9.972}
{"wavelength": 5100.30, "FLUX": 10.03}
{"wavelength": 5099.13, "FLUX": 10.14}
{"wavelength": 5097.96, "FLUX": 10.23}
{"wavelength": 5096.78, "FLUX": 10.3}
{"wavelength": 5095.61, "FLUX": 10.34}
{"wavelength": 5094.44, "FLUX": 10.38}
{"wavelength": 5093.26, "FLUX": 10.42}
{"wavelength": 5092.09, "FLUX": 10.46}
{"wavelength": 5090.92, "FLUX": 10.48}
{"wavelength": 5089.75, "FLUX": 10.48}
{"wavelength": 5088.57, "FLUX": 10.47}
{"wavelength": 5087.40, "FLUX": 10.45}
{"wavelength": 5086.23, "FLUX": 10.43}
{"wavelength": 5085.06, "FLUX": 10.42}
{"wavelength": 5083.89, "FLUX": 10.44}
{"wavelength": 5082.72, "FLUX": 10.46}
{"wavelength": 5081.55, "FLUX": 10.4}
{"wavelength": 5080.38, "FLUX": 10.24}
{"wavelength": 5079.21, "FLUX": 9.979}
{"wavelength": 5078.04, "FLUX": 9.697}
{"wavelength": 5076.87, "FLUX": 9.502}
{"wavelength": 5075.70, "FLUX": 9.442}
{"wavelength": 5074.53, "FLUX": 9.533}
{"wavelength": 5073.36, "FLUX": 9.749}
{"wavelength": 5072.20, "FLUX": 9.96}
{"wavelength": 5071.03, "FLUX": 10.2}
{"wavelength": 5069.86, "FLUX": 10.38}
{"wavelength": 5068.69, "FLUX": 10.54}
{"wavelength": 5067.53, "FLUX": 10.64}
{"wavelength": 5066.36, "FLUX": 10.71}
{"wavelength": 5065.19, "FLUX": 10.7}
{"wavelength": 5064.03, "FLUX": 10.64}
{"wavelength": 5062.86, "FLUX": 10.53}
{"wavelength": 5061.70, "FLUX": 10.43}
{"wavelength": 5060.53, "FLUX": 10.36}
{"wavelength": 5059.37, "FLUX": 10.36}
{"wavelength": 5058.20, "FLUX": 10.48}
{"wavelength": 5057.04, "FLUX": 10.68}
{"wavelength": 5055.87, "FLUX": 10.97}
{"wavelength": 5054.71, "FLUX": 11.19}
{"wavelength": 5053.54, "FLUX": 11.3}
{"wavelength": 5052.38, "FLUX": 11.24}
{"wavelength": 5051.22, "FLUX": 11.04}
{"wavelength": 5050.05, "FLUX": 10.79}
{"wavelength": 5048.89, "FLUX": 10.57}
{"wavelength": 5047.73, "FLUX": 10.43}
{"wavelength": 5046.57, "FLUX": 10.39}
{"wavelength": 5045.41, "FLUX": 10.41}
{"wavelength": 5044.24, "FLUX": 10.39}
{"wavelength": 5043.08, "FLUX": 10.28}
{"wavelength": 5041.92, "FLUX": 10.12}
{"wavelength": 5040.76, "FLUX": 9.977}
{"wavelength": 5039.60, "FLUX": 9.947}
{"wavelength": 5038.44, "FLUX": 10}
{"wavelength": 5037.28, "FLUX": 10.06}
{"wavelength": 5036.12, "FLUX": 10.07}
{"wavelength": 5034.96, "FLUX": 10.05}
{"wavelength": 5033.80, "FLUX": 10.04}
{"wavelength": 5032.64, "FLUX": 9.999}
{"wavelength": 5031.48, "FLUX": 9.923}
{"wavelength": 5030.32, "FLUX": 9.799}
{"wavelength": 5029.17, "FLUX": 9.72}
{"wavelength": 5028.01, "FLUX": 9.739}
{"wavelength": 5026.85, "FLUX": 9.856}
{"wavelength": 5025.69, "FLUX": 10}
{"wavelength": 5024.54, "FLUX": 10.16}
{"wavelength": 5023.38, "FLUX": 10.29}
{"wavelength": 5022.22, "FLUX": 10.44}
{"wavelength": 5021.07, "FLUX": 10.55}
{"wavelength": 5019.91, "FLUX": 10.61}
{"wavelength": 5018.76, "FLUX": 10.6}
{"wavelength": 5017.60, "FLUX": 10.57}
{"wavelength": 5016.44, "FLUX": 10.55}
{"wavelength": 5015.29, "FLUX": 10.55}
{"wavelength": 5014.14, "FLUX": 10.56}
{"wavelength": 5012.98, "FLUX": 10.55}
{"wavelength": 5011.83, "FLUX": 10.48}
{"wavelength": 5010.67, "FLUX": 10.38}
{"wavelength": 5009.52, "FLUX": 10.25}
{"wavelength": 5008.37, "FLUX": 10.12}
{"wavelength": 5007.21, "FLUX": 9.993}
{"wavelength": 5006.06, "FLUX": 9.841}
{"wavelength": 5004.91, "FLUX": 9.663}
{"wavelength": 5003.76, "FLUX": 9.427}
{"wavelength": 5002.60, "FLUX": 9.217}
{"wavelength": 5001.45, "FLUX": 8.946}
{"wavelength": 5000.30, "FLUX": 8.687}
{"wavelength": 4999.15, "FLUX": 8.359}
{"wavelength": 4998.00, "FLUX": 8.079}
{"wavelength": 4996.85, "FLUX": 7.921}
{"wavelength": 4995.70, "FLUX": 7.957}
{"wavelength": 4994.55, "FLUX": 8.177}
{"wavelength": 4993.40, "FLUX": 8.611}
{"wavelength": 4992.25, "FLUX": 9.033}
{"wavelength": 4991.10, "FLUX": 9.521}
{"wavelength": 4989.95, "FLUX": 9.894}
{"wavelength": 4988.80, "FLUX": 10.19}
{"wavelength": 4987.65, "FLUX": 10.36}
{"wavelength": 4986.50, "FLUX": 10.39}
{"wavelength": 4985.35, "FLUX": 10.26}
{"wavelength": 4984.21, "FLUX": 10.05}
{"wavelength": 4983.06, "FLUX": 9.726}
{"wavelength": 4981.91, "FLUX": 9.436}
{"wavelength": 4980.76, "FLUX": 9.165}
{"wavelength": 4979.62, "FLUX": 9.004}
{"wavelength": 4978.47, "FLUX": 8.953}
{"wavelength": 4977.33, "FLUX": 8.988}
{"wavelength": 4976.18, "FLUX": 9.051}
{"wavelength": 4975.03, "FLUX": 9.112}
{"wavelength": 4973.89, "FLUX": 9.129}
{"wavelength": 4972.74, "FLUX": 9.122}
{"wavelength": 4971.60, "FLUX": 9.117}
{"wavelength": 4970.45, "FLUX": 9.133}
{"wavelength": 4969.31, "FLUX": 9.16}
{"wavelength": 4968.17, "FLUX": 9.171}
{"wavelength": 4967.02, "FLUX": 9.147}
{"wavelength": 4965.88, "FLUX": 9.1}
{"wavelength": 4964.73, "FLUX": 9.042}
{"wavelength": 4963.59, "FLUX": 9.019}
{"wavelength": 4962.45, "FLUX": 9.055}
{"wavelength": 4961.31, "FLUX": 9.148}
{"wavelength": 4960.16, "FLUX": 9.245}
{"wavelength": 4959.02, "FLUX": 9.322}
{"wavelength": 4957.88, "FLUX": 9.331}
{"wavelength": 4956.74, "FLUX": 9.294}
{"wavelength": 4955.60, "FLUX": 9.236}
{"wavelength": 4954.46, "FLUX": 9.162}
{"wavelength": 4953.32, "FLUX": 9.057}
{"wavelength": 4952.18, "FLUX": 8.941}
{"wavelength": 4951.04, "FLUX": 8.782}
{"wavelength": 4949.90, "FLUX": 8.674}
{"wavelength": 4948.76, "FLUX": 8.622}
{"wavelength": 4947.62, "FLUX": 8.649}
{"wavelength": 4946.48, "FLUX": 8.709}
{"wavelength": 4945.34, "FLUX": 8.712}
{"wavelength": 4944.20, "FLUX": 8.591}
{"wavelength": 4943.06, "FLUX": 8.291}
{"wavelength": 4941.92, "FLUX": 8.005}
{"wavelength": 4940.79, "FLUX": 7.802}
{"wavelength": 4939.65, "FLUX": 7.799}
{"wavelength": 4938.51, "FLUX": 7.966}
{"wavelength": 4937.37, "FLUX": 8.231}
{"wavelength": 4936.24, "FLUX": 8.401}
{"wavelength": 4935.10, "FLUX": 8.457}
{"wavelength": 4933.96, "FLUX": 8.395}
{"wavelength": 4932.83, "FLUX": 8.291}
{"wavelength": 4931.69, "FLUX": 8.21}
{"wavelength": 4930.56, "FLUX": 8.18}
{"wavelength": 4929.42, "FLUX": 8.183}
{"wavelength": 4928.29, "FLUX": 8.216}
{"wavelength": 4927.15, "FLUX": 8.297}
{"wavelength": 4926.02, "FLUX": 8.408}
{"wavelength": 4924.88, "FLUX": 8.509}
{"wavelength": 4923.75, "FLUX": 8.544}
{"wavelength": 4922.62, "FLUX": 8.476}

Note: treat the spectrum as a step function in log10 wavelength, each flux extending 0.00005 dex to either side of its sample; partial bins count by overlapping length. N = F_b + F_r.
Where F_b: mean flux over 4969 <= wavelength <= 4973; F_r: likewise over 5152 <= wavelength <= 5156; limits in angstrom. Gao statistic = 19.2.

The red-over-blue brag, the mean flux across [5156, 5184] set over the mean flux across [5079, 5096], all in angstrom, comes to 0.99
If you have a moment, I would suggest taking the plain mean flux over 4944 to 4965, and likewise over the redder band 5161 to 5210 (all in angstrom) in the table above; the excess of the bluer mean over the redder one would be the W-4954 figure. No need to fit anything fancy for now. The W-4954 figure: -1.2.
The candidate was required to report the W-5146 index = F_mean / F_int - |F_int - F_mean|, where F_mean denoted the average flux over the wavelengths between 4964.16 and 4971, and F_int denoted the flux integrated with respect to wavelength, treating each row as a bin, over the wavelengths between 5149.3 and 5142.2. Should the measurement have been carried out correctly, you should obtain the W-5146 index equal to -66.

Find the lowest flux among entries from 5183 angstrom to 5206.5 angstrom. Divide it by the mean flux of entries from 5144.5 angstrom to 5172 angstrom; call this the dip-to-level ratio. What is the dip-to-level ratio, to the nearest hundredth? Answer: 0.94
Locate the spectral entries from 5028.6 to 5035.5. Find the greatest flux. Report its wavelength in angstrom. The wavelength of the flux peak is 5034.96 angstrom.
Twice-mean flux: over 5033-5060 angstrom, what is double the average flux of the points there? 20.9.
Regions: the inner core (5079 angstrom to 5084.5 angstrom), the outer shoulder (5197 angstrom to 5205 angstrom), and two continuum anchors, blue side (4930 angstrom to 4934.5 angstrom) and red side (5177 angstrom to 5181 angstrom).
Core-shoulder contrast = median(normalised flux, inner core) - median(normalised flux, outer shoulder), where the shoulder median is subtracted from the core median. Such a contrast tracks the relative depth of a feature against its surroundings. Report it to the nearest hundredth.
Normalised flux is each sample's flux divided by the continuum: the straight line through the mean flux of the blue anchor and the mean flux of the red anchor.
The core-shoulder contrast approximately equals 0.12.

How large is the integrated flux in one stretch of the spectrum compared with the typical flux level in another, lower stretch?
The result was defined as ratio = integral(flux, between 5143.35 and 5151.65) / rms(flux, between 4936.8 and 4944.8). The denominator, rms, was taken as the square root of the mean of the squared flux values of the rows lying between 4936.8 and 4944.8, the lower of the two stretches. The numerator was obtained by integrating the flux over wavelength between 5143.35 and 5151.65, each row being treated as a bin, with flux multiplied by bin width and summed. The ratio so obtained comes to 10.8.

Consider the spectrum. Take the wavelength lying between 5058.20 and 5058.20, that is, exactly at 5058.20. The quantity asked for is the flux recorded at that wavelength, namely 10.48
